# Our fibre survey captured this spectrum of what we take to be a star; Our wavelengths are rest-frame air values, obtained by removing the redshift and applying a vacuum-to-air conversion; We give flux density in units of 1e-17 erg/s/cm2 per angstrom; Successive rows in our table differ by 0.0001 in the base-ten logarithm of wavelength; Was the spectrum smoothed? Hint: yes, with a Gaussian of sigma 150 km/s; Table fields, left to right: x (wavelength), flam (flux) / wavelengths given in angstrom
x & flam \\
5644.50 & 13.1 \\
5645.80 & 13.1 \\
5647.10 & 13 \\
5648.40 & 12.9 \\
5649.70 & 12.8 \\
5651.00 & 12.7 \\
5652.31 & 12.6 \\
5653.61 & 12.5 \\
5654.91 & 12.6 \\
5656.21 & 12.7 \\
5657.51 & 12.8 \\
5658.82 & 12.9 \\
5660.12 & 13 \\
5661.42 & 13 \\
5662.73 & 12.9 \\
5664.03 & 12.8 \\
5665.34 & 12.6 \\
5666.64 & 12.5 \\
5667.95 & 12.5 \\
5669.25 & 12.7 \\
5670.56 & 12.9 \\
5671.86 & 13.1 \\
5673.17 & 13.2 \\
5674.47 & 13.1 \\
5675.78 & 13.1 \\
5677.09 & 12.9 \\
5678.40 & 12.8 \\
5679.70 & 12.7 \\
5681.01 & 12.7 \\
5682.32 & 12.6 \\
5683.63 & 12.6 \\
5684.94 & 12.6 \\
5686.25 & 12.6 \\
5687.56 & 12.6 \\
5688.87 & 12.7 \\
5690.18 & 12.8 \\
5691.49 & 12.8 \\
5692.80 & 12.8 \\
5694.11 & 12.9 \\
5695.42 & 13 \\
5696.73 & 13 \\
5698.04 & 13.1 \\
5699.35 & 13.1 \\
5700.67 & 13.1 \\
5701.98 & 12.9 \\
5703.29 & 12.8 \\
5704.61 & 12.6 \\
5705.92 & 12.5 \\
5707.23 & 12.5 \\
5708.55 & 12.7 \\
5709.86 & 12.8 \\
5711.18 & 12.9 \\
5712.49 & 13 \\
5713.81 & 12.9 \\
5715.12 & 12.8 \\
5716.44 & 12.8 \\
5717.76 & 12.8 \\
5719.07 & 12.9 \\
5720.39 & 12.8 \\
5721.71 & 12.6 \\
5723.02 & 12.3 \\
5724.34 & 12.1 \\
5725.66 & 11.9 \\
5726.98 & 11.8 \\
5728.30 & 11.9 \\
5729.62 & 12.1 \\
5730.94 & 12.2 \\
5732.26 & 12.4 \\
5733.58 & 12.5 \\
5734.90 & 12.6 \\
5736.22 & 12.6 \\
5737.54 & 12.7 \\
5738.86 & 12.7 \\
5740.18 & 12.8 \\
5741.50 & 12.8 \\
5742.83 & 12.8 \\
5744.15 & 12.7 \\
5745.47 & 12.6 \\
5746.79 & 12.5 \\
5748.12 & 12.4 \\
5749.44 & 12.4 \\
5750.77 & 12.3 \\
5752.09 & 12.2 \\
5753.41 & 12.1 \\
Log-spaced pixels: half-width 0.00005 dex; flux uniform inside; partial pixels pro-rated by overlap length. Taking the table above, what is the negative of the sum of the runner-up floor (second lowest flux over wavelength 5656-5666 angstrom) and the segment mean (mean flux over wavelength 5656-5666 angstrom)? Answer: -25.5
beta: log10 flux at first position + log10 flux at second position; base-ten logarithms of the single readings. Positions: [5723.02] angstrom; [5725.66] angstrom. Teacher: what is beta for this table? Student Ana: 2.17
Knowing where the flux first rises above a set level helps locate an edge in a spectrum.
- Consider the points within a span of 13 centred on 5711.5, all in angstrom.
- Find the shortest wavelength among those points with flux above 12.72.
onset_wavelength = 5709.86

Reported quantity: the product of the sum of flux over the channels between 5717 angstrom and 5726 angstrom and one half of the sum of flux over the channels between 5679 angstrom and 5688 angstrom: 3863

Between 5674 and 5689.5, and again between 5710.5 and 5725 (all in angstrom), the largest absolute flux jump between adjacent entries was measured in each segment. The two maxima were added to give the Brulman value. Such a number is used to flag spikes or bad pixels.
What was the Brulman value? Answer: 0.50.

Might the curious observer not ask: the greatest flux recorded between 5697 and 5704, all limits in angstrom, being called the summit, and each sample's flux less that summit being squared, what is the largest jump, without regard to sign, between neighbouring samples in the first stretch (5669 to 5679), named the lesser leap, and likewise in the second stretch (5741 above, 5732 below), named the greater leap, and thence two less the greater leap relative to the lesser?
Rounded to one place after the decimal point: 0.9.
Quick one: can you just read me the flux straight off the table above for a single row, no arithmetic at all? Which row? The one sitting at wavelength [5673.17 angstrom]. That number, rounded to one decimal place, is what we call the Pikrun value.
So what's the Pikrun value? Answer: 13.2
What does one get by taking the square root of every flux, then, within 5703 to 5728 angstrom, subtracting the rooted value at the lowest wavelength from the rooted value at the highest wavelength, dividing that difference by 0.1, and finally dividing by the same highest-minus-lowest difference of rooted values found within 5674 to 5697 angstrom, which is 103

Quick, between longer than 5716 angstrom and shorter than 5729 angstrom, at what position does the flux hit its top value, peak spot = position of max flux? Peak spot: 5719.07 angstrom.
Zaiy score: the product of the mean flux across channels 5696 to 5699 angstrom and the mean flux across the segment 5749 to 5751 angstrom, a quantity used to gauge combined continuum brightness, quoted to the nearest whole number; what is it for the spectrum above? 161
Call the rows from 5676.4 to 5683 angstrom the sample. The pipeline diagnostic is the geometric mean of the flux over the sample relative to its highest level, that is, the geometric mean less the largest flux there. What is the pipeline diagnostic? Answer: -0.160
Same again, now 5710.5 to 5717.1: -0.120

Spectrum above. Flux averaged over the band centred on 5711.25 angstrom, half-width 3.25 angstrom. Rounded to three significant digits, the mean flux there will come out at 12.9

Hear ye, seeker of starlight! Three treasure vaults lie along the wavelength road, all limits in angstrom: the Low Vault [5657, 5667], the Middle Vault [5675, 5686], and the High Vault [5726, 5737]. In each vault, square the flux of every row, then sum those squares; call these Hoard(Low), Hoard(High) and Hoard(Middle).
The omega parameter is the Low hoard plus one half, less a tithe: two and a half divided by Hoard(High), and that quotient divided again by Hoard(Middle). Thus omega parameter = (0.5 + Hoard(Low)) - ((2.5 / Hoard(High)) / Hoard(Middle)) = 1314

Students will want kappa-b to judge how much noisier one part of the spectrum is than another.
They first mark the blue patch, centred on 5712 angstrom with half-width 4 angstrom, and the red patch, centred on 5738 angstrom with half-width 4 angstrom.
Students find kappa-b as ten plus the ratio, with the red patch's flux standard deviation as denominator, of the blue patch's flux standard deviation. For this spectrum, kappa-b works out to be 11.2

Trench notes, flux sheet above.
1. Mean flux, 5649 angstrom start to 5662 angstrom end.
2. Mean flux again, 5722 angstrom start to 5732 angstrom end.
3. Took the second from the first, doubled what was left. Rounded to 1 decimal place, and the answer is 1.4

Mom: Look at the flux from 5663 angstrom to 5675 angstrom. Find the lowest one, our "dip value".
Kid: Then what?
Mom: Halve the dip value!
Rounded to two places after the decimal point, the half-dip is 6.25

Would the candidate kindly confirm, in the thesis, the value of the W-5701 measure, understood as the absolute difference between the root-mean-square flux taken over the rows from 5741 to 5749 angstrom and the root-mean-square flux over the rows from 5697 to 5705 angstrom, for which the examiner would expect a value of 0.30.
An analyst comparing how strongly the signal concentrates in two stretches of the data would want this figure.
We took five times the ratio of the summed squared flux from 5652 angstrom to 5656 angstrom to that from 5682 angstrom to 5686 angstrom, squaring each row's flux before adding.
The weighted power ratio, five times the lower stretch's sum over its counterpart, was 4.97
